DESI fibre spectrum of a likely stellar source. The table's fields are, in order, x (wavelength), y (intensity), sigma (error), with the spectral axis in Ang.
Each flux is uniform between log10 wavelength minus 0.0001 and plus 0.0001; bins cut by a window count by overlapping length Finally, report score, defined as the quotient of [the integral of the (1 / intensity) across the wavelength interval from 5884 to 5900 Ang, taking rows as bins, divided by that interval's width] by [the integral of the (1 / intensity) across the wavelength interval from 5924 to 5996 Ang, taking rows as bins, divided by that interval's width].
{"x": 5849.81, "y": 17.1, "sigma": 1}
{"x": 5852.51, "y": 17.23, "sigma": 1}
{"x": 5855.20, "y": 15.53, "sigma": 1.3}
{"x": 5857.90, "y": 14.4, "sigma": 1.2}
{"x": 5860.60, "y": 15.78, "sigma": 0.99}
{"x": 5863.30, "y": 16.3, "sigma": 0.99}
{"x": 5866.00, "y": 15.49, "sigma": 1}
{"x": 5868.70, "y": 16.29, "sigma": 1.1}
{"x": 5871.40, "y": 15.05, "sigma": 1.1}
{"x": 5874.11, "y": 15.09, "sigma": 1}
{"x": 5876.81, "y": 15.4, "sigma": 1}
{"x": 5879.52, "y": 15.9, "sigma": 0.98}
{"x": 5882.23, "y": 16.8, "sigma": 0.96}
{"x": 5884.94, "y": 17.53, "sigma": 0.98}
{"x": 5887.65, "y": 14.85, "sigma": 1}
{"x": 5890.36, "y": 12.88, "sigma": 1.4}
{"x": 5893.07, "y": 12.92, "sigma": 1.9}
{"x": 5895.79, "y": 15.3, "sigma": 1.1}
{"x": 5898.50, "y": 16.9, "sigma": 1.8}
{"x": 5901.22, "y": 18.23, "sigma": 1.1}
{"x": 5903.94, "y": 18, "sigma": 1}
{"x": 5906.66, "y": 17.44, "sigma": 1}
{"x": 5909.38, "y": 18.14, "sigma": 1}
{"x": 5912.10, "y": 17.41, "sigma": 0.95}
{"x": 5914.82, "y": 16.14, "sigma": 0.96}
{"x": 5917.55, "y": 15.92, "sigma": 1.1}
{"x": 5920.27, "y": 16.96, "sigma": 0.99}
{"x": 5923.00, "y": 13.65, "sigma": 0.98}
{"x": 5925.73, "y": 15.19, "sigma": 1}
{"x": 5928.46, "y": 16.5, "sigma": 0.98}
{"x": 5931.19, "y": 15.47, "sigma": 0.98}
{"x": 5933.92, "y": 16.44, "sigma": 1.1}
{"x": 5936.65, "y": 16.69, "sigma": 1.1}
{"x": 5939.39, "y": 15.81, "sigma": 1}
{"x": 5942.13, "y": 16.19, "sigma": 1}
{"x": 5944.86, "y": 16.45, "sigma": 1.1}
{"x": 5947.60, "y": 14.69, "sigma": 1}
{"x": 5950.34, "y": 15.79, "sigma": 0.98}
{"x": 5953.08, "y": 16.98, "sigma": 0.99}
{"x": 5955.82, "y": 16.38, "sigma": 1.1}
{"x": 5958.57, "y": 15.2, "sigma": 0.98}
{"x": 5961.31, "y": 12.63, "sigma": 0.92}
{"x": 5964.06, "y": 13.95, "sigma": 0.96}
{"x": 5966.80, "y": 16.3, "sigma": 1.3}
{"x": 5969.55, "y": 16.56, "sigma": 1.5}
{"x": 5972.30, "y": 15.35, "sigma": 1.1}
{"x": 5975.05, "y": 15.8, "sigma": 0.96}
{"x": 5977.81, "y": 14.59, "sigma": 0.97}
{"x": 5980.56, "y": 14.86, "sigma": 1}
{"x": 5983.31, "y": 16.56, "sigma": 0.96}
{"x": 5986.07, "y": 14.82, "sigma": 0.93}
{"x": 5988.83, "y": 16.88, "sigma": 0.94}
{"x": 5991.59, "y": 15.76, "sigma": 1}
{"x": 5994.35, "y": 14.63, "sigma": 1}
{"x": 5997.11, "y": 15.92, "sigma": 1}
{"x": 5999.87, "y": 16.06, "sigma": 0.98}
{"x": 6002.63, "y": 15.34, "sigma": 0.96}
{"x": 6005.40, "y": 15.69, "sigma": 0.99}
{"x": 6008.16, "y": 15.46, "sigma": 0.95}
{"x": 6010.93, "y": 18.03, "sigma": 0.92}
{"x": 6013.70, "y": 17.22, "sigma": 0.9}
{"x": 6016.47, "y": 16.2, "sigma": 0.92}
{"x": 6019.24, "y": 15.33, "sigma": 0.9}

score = 1.05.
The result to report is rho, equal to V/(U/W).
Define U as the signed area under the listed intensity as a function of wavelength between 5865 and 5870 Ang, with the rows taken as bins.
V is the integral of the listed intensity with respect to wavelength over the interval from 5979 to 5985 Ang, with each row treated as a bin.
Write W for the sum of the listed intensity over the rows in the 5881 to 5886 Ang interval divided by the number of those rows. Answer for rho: 20.2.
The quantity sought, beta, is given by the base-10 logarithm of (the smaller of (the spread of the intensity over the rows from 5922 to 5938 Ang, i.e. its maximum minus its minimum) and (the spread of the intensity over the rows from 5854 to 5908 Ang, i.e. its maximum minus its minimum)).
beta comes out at 0.48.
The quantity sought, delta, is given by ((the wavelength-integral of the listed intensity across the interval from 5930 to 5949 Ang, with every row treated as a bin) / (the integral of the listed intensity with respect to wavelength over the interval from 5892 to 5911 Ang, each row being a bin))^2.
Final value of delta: 0.91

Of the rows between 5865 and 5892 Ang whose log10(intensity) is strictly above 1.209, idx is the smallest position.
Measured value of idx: 5868.70 Ang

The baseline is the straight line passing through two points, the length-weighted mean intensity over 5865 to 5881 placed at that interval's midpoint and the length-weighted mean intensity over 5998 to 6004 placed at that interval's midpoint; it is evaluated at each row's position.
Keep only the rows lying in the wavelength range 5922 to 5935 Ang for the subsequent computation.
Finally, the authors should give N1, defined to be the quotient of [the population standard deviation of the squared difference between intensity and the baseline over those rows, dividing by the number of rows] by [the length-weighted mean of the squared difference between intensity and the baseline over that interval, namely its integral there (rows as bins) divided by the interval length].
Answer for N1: 1.4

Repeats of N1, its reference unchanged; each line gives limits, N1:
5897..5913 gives 0.4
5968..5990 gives 0.6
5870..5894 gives 1.3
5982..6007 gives 1.1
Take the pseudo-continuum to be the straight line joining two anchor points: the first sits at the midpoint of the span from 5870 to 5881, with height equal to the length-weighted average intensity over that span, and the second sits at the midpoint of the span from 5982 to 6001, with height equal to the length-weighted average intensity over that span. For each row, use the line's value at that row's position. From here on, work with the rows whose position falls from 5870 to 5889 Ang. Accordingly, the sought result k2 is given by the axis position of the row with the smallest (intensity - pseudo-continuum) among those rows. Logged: 5887.65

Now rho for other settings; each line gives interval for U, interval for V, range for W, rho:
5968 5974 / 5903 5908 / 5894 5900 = 14.9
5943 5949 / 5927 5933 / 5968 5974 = 16.3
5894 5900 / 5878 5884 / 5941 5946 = 16.8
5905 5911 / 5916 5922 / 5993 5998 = 14.0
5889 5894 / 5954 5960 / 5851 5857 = 24.1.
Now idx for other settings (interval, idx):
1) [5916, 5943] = 5920.27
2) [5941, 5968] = 5942.13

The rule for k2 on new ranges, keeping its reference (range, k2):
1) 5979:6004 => 5994.35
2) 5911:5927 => 5923.00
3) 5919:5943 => 5923.00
